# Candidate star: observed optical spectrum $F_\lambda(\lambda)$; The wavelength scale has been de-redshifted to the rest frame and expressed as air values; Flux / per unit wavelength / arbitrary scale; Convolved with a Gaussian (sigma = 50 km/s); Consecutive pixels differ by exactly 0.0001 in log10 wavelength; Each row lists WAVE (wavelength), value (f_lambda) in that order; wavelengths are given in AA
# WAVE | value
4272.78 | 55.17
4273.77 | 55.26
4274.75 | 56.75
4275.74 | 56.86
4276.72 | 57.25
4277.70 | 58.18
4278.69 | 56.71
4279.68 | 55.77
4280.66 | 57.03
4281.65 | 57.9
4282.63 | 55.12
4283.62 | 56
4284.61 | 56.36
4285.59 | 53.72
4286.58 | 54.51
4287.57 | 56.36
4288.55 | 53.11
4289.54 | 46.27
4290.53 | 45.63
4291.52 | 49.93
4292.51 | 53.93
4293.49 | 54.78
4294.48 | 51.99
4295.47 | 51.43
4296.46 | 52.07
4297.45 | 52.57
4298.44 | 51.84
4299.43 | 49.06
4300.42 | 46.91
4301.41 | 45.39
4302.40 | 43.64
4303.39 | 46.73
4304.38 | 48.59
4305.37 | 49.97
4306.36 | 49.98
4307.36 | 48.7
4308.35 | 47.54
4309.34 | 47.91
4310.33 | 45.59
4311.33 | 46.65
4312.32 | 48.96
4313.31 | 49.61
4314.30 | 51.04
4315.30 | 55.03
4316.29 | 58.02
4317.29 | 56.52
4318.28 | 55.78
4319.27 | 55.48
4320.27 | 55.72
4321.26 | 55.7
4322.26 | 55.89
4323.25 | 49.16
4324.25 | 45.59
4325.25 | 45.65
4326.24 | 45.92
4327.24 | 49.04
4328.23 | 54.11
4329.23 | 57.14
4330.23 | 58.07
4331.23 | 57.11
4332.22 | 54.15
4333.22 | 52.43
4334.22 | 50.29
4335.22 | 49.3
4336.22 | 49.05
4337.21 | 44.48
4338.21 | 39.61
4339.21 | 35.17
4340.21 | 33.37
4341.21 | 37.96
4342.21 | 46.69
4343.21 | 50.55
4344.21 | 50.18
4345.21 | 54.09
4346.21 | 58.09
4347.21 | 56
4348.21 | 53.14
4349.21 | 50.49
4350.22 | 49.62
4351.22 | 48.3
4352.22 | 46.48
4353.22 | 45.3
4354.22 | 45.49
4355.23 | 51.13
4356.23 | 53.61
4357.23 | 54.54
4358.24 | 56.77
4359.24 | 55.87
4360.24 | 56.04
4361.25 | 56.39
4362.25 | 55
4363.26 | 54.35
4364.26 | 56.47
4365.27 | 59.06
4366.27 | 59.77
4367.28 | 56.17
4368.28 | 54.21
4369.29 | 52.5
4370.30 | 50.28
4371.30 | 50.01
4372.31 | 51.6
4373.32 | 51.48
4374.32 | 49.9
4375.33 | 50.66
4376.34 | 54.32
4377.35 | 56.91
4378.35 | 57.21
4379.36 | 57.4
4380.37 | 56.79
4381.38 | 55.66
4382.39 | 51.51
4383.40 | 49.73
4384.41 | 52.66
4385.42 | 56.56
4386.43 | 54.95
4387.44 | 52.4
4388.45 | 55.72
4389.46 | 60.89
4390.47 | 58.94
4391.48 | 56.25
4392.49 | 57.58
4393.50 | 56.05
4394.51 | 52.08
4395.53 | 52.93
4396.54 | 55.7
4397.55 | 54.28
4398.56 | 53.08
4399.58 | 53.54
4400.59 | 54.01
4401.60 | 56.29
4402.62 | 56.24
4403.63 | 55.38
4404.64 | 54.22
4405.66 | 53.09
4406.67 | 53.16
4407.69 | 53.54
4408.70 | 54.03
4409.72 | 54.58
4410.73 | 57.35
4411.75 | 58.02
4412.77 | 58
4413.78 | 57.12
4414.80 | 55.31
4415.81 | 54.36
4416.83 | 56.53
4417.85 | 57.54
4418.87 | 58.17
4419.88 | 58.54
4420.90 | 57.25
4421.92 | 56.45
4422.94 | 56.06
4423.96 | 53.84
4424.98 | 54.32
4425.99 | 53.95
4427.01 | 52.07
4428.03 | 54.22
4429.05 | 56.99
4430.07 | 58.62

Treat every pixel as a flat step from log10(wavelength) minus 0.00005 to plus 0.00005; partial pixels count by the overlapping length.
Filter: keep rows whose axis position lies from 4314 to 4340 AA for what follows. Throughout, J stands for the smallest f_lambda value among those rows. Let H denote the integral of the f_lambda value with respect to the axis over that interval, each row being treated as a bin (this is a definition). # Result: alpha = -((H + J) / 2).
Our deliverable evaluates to -683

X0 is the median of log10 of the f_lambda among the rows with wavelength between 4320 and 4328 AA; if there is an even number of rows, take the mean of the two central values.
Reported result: 1.69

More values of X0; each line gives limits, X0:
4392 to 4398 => 1.74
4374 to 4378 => 1.72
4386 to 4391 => 1.75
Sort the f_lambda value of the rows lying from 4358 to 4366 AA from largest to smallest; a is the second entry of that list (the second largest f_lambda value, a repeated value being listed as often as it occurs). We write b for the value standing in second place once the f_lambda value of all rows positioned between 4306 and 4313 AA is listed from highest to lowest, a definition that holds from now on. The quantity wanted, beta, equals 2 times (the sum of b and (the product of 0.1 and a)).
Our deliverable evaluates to 109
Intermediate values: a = 56.77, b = 48.96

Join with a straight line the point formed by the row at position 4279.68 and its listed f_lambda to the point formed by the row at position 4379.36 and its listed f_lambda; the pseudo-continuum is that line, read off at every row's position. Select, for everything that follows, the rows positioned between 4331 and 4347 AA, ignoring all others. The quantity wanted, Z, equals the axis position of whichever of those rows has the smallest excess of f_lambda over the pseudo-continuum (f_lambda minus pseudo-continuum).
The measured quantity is 4340.21 AA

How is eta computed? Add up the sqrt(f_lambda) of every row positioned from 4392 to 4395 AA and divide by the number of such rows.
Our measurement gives 7.4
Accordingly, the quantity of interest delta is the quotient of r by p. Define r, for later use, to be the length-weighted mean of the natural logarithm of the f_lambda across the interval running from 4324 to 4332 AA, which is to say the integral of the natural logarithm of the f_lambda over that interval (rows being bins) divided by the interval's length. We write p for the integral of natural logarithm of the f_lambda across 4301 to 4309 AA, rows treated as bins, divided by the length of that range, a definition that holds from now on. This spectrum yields 1.02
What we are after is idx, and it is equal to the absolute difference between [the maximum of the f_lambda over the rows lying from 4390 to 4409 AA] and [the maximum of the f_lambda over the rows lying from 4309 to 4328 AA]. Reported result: 0.9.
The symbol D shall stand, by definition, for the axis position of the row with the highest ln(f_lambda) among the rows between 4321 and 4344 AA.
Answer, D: 4330.23 AA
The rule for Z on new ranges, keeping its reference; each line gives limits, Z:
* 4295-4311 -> 4302.40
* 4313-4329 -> 4324.25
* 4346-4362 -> 4353.22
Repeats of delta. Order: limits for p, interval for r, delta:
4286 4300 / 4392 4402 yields 1.01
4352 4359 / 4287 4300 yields 1.00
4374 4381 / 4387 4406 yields 1.00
